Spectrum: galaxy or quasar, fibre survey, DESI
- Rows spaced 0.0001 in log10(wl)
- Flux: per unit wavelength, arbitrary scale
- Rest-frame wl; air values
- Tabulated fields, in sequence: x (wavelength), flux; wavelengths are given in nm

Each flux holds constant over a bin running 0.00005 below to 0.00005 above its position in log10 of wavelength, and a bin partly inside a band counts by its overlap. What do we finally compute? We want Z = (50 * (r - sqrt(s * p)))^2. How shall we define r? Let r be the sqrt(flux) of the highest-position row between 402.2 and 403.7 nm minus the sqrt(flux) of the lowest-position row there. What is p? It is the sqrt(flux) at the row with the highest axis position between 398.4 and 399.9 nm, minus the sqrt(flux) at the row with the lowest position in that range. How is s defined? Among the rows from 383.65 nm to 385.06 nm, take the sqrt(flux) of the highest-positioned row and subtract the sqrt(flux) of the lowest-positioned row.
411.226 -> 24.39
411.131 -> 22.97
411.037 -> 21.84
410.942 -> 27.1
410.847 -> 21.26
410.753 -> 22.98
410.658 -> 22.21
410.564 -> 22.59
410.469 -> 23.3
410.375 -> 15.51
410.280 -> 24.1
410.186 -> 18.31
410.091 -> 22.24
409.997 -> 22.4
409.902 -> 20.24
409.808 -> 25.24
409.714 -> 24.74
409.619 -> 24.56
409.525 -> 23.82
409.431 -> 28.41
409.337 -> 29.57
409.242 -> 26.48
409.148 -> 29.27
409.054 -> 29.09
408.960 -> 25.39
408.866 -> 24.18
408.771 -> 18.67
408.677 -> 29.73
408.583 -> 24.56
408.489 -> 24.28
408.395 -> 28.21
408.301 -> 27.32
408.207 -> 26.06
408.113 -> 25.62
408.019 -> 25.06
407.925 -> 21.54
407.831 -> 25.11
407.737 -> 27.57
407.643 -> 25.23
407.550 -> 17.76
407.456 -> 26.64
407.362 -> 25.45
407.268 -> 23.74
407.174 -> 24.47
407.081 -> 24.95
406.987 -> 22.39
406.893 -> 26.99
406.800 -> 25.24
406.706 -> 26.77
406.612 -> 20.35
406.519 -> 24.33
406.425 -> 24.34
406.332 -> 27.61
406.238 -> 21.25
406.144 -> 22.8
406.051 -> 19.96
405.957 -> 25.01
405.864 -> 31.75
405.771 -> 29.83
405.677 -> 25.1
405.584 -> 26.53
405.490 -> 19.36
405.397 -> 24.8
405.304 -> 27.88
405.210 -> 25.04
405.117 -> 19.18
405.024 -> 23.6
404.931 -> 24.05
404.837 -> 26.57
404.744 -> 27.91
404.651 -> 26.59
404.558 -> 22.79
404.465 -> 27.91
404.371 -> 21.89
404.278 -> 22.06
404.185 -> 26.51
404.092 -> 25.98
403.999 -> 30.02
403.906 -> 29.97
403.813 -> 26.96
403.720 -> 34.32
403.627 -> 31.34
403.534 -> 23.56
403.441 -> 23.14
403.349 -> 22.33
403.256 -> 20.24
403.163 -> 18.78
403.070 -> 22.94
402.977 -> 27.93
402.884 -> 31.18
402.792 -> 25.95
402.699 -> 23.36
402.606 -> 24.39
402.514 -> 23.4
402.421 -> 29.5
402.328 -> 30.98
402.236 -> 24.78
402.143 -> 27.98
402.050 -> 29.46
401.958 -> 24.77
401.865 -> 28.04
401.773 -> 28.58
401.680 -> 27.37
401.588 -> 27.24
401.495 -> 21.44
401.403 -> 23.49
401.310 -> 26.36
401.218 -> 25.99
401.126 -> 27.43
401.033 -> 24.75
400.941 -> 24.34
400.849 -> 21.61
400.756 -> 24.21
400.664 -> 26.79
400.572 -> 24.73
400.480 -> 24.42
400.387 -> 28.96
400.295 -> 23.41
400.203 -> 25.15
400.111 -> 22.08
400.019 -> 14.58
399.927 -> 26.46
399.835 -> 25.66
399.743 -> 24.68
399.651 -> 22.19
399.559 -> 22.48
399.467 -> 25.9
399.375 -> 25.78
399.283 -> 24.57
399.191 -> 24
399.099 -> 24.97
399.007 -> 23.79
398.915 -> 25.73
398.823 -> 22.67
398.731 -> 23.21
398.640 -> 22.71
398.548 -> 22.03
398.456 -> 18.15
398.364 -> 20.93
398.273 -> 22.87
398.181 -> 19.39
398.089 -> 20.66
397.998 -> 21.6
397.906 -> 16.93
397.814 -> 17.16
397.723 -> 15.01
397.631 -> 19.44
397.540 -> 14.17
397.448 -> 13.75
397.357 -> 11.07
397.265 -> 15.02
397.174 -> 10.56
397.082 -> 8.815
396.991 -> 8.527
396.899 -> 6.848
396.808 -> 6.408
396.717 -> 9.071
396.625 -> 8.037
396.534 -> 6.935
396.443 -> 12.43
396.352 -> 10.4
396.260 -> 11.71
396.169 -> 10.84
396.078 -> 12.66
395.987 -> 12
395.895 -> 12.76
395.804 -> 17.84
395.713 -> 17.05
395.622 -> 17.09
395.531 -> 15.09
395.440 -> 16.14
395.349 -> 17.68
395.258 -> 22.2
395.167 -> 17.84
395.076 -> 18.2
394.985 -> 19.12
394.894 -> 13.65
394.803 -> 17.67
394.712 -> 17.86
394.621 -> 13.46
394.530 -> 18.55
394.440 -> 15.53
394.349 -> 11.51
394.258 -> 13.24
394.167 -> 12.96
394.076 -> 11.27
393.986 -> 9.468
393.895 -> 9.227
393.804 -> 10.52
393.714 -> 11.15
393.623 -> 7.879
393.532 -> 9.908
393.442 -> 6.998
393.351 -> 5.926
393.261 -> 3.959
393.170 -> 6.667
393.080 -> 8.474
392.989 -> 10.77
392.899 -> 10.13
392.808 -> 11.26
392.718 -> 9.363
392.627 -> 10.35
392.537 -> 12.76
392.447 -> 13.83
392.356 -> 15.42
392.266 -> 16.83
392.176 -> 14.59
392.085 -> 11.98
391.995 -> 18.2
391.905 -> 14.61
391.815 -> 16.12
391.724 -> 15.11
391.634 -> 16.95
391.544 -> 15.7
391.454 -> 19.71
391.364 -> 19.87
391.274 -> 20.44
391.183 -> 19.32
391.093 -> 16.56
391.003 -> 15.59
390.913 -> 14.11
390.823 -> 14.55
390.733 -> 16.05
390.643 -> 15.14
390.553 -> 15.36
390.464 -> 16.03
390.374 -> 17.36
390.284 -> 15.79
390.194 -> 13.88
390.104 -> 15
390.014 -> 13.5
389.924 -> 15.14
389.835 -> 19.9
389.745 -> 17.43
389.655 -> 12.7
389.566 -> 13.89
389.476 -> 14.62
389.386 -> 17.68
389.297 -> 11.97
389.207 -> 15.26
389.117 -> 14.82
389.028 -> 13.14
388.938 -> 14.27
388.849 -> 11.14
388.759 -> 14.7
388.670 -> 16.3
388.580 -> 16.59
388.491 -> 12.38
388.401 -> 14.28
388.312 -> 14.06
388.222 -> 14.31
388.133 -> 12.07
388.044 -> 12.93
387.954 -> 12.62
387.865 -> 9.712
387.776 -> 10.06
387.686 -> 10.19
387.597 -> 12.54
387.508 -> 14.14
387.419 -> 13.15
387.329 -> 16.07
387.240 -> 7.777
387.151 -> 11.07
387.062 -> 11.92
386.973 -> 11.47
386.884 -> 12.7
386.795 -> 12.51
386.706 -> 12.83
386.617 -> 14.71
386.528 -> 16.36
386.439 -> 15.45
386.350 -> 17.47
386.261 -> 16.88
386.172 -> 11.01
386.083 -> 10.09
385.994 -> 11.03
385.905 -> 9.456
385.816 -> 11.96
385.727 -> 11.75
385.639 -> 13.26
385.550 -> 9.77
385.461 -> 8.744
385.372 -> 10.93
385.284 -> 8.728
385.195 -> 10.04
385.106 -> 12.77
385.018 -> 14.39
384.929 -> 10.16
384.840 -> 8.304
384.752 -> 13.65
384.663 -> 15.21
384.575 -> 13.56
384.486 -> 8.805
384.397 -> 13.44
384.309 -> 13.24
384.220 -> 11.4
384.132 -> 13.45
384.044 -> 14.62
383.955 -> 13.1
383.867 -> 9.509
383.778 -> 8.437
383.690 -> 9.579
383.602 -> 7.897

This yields 42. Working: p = 0.81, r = 0.6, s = 0.7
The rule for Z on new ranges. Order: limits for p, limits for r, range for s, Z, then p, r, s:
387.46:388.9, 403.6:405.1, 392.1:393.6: 4052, -0.42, -0.7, -0.7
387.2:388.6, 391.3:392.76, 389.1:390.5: 8487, 1.28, -1.4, 0.2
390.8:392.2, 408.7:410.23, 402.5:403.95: 25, 0.01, 0.0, 0.6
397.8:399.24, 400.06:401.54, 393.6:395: 3346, 0.76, -0.1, 1.6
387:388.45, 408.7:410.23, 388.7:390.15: 60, 0.33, 0.0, 0.0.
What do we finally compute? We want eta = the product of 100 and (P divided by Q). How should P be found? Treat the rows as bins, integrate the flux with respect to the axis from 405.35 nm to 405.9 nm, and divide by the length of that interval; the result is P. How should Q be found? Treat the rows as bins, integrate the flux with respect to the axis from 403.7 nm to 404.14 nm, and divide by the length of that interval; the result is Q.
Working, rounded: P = 26.1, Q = 29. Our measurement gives 90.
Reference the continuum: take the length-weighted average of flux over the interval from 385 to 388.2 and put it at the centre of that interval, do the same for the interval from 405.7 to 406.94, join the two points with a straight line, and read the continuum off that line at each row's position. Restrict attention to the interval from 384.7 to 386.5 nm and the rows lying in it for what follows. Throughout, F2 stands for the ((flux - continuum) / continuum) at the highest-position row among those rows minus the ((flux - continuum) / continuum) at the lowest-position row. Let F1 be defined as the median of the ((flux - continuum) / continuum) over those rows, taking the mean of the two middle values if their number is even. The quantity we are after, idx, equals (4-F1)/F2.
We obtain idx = 115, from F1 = -0.05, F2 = 0.04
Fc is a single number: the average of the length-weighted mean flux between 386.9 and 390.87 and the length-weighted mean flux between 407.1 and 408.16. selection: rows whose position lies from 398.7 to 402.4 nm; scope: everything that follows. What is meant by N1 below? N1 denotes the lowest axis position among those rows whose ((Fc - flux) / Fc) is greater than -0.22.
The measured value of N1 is 398.731 nm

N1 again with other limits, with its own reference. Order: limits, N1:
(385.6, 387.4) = 385.639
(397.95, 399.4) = 397.998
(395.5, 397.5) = 395.531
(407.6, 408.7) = 407.925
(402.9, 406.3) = 403.070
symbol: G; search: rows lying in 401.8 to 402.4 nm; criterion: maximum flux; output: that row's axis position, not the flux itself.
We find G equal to 402.328 nm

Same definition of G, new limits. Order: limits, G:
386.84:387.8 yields 387.329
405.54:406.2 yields 405.864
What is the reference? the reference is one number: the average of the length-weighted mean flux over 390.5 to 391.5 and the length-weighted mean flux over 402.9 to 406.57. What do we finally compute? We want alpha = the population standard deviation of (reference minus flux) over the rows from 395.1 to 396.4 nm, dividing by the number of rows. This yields 3.3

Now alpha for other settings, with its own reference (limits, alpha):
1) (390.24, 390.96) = 0.9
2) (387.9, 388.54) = 0.9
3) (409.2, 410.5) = 3.6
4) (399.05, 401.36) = 2.6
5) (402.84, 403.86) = 4.8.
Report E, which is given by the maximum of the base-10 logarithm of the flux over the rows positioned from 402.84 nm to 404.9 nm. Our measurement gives 1.54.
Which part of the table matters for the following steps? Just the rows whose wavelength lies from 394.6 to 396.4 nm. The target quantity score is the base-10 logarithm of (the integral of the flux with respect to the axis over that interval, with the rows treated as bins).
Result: 1.45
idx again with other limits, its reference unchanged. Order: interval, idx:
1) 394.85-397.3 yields 495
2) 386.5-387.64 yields -11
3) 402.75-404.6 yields -21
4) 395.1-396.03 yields -12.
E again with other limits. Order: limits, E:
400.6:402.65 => 1.49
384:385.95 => 1.18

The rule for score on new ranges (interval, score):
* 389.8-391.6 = 1.47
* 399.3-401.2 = 1.66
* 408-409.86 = 1.68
